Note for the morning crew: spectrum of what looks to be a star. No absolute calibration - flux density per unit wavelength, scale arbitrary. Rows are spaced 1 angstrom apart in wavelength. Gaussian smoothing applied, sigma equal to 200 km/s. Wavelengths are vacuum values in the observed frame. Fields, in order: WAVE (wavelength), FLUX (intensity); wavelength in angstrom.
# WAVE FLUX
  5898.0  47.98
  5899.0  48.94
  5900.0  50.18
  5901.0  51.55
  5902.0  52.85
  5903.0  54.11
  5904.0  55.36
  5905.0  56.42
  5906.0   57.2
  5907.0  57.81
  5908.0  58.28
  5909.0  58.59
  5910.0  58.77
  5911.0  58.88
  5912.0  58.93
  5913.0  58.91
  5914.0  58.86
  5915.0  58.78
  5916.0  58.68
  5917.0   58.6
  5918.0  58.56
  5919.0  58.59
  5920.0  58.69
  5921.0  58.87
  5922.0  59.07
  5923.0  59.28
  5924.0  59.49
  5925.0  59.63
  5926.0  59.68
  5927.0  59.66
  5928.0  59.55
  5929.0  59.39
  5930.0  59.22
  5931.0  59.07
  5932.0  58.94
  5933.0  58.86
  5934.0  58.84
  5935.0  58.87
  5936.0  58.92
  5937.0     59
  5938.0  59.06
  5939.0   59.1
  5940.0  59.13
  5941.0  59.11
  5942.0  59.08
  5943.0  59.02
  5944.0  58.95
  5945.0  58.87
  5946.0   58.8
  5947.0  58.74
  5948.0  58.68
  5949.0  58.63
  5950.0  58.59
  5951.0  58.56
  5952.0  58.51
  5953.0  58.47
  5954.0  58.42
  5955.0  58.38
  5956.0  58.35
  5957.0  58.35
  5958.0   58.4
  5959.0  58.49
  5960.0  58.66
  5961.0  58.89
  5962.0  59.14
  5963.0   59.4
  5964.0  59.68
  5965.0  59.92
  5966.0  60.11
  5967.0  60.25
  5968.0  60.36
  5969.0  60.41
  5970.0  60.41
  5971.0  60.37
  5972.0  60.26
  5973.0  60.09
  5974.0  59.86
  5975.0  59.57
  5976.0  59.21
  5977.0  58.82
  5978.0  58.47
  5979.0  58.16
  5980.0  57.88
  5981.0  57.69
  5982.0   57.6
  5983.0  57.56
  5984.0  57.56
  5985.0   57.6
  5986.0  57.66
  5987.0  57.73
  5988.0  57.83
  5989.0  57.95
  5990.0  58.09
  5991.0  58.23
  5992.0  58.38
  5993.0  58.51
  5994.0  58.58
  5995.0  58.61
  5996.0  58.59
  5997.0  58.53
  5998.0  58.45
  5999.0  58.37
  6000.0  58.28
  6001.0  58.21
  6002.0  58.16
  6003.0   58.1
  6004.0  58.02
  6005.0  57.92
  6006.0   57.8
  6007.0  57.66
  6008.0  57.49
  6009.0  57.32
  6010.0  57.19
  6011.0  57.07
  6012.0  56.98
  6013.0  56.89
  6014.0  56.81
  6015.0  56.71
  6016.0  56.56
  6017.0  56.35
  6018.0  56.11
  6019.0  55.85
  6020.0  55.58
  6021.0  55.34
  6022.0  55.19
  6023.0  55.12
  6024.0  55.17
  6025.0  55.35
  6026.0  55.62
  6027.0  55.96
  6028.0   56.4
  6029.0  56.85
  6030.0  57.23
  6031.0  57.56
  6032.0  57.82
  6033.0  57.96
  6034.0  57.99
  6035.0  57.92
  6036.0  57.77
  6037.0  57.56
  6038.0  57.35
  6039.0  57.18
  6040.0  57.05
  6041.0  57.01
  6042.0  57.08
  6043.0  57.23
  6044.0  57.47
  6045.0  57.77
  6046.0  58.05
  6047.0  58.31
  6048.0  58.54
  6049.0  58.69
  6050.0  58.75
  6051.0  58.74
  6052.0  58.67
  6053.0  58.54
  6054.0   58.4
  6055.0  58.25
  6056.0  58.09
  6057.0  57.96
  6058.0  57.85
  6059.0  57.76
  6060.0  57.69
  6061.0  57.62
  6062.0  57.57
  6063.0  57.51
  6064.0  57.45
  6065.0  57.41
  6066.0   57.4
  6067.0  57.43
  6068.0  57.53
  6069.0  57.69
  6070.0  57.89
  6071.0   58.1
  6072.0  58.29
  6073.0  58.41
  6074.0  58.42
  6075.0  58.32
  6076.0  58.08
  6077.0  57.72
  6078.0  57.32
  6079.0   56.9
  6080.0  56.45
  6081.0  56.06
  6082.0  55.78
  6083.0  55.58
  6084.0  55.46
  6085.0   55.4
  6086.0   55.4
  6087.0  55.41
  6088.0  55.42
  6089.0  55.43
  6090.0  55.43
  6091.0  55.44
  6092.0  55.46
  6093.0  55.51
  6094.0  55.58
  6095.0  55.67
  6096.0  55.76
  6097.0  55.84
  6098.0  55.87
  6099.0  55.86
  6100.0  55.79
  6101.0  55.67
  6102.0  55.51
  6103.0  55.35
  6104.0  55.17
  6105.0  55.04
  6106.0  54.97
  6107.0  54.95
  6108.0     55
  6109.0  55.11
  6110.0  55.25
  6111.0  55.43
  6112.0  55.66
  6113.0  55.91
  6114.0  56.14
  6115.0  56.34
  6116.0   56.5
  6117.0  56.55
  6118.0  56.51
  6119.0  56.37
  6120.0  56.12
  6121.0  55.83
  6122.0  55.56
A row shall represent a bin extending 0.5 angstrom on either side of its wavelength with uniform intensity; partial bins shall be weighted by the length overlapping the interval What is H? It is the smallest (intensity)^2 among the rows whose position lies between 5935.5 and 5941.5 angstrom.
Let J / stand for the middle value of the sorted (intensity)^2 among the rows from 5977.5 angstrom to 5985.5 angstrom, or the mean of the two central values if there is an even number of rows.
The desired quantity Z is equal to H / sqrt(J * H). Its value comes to 1.02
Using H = 3472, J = 3323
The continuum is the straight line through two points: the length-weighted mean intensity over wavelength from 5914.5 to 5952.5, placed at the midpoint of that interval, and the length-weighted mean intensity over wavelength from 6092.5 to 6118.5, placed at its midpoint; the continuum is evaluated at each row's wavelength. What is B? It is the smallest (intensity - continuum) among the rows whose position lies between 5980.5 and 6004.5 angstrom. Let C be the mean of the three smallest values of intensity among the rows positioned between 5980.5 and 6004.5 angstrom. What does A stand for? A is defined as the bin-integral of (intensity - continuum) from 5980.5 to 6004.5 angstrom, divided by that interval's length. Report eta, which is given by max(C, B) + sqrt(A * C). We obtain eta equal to 61.4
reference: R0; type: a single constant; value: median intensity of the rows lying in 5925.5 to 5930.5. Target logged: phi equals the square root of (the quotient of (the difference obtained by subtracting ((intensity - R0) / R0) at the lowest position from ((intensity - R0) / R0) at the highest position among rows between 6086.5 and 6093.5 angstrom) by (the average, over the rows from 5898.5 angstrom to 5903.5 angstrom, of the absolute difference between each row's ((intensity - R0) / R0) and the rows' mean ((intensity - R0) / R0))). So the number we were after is 0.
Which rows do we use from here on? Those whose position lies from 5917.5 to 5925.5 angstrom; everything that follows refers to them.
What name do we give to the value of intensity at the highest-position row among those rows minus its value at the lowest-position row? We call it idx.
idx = 1.1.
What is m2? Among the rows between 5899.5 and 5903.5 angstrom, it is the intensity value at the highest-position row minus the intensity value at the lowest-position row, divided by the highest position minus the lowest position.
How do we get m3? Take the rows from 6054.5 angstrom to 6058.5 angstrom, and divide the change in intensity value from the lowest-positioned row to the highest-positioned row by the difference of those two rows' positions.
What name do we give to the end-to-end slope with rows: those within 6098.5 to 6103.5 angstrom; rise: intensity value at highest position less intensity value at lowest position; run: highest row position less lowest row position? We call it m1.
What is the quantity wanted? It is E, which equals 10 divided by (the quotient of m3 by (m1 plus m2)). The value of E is -89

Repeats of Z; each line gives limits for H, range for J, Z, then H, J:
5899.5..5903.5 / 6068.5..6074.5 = 0.86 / 2518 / 3387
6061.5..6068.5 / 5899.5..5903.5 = 1.10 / 3295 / 2725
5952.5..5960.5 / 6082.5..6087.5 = 1.05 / 3405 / 3070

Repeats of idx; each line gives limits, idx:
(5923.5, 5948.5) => -0.8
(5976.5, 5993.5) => -0.3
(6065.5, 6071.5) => 0.7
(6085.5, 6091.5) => 0.0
